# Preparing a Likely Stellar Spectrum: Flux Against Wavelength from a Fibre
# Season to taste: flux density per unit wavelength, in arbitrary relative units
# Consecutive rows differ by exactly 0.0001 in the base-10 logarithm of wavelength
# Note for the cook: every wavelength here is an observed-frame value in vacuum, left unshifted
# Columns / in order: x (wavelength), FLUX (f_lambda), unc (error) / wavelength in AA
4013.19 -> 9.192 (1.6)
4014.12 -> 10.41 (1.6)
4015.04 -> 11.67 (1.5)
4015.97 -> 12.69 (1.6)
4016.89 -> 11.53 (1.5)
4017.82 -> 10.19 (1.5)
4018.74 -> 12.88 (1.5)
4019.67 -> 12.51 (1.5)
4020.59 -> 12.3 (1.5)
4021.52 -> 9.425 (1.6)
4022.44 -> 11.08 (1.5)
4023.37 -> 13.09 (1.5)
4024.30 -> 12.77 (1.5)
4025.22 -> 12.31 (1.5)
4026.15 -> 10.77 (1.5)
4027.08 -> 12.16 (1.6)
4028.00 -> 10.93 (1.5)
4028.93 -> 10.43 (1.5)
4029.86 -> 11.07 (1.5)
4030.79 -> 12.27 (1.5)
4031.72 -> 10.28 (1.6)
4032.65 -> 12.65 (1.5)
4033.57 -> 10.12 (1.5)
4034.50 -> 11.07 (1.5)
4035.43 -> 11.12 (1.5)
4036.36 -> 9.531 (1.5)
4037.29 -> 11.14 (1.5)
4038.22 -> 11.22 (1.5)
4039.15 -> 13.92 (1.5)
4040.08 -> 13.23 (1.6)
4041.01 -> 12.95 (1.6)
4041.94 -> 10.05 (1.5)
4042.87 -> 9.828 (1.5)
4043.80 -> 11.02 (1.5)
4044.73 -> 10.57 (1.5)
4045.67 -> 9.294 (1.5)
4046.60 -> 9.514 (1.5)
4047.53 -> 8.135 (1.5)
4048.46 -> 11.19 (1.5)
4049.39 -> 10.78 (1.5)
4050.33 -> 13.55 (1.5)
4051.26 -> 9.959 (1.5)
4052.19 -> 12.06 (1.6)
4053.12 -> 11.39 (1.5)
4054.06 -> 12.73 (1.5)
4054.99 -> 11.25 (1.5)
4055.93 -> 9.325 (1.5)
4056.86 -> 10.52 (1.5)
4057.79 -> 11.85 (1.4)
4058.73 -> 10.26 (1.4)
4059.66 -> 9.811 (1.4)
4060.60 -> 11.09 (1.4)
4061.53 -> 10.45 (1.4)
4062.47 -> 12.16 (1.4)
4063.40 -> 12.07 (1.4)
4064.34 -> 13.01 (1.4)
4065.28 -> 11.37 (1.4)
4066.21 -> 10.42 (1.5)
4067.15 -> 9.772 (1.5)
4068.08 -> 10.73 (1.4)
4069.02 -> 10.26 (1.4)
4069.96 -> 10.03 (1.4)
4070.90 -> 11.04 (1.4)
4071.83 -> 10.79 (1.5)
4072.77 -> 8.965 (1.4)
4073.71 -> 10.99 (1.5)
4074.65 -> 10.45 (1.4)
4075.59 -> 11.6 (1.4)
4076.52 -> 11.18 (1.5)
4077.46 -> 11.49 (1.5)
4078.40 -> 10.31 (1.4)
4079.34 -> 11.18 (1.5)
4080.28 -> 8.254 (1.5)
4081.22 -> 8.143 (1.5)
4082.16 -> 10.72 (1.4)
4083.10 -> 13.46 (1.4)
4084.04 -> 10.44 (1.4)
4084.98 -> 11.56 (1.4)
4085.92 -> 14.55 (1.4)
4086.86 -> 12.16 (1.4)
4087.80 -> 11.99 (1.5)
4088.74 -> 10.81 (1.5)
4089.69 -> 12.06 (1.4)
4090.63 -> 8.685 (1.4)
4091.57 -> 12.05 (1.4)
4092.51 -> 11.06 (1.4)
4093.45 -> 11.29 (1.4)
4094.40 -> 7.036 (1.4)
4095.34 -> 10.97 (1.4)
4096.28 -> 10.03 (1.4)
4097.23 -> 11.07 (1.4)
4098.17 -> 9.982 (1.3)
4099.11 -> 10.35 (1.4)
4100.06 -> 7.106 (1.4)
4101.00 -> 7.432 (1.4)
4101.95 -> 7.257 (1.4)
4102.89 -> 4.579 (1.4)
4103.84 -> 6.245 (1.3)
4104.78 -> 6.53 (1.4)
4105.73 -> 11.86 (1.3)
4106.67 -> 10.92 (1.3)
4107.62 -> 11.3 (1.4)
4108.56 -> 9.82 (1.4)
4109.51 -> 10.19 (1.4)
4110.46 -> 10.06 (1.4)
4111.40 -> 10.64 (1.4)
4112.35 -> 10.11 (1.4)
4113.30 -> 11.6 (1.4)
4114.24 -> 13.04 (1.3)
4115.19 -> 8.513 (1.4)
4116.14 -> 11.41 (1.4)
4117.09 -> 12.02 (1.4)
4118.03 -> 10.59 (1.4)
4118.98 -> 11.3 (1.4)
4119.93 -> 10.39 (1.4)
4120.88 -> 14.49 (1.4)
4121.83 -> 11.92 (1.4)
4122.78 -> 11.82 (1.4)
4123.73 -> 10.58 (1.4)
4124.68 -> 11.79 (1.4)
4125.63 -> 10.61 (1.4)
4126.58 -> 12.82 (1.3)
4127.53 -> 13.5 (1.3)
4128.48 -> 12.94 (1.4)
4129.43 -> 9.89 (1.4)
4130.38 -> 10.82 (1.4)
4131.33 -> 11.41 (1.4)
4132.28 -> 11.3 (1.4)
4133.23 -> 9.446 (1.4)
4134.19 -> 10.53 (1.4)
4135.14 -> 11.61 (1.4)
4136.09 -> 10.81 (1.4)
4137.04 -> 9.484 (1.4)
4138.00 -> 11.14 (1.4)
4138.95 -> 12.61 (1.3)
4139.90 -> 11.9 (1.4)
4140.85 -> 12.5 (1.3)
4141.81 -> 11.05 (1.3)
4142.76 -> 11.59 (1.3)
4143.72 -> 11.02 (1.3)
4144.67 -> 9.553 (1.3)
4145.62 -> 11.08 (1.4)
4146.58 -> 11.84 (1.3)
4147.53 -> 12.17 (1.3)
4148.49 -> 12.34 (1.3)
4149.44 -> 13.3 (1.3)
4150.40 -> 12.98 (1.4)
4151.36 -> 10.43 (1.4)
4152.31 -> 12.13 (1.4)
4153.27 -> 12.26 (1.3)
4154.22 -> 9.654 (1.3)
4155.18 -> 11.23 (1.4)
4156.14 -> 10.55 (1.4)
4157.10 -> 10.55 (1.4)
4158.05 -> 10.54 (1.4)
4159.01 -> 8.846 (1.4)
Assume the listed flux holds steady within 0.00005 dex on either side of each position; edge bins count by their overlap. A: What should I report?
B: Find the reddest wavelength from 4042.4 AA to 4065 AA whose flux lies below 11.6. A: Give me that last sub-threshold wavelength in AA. 4061.53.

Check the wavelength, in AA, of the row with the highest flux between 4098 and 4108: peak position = 4105.73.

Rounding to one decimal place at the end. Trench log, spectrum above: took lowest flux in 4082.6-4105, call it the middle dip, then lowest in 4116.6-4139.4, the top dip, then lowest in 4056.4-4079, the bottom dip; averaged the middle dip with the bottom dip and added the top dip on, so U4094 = 16.2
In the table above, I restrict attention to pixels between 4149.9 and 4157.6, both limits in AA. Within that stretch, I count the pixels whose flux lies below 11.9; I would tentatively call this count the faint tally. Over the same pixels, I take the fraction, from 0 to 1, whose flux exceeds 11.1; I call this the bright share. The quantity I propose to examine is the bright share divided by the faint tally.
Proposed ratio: 0.10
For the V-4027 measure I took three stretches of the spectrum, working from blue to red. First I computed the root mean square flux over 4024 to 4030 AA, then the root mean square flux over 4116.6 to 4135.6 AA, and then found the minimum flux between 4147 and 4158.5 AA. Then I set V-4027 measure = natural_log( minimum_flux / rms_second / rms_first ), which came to -2.62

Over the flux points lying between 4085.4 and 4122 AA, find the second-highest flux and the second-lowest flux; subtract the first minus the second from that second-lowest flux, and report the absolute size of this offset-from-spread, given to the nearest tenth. 2.0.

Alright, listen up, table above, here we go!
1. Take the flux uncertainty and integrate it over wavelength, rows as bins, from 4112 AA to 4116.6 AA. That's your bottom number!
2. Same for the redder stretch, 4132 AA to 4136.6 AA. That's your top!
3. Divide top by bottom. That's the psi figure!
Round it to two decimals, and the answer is 1.02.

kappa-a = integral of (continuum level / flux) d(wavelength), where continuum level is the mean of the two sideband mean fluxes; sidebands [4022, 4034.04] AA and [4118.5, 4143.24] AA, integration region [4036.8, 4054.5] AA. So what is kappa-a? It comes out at 18.6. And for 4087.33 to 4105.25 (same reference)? 23.9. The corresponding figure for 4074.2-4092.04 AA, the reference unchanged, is 18.9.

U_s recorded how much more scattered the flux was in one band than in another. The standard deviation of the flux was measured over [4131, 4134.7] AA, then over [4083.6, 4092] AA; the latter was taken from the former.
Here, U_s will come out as -0.7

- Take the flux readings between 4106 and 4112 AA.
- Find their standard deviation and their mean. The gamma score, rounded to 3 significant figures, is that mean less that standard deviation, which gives 10.0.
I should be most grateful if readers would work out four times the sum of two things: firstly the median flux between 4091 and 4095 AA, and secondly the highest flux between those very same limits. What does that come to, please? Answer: 93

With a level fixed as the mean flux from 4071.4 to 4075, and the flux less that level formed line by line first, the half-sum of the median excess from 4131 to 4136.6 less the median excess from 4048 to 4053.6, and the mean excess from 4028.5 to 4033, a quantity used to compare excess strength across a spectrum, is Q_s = 0.40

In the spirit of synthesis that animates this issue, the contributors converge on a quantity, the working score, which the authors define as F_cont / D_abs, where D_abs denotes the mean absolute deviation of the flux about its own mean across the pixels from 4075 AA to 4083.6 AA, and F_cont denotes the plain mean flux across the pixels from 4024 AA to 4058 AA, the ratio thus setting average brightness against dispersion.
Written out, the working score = 9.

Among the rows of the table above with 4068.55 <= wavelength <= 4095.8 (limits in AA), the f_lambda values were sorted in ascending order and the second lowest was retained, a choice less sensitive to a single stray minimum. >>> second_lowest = 8.143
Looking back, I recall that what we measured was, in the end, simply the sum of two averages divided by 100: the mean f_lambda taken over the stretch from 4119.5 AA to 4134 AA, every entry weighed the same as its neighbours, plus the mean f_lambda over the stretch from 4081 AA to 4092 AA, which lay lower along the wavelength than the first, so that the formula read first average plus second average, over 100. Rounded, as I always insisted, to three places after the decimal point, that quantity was 0.230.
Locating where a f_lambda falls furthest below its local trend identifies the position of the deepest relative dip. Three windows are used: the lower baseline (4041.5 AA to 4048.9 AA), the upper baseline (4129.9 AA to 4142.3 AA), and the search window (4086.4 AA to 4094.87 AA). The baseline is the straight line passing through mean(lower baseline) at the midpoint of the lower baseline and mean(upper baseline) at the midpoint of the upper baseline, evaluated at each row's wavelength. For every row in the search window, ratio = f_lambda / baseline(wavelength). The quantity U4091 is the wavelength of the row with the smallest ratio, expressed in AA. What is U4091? 4094.40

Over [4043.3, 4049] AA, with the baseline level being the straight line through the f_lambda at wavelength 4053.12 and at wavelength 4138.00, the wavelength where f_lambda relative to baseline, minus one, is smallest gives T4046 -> 4047.53 AA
